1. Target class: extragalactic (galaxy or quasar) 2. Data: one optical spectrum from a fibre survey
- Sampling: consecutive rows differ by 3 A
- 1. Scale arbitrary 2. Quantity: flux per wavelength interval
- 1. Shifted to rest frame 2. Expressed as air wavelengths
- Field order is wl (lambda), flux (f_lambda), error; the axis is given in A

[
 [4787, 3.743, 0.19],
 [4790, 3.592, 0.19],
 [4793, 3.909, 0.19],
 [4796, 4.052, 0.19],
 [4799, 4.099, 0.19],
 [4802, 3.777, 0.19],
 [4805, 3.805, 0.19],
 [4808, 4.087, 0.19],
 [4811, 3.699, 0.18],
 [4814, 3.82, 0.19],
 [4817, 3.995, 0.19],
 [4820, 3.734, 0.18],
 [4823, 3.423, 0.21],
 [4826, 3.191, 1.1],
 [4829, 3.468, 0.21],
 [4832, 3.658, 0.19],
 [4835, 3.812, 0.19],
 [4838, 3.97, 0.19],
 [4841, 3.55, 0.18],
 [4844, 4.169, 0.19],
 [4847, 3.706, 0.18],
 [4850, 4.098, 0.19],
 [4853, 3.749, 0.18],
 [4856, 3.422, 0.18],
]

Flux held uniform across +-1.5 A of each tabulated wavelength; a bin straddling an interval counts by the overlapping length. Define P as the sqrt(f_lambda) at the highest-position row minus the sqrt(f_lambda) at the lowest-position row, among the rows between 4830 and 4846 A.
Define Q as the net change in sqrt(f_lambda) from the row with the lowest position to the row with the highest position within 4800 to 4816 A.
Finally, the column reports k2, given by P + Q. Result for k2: 0.14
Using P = 0.129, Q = 0.01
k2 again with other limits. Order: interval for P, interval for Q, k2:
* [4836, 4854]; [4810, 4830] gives -0.12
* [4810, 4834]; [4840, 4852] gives 0.13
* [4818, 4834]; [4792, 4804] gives -0.05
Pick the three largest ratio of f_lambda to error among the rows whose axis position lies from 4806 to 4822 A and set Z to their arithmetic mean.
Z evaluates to 21.1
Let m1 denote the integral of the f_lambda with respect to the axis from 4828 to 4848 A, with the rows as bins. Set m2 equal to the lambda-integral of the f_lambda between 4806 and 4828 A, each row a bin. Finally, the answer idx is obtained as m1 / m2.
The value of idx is 0.93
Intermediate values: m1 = 75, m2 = 81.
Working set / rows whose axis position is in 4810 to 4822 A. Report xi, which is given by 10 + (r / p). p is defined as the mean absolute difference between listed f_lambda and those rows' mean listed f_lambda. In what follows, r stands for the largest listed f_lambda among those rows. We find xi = 52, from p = 0.10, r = 3.995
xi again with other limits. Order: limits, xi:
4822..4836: 31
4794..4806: 39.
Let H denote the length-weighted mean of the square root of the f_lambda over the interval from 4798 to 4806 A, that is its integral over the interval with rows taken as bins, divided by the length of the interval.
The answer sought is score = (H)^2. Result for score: 3.89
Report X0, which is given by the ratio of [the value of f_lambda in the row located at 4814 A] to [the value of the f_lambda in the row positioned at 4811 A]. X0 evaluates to 1.03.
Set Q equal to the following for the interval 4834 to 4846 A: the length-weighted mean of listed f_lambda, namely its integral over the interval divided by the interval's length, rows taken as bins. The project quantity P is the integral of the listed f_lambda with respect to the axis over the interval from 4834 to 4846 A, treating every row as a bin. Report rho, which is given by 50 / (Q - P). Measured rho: -1.17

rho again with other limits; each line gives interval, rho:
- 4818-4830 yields -1.31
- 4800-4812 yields -1.18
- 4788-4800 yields -1.17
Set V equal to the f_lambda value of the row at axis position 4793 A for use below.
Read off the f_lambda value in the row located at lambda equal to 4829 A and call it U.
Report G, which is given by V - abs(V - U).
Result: 3.47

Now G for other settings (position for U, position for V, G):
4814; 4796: 3.82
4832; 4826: 2.72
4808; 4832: 3.23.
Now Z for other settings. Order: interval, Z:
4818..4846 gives 21.2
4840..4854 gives 21.4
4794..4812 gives 21.5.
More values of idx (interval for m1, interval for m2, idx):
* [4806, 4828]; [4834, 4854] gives 1.05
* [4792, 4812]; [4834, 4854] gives 1.01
